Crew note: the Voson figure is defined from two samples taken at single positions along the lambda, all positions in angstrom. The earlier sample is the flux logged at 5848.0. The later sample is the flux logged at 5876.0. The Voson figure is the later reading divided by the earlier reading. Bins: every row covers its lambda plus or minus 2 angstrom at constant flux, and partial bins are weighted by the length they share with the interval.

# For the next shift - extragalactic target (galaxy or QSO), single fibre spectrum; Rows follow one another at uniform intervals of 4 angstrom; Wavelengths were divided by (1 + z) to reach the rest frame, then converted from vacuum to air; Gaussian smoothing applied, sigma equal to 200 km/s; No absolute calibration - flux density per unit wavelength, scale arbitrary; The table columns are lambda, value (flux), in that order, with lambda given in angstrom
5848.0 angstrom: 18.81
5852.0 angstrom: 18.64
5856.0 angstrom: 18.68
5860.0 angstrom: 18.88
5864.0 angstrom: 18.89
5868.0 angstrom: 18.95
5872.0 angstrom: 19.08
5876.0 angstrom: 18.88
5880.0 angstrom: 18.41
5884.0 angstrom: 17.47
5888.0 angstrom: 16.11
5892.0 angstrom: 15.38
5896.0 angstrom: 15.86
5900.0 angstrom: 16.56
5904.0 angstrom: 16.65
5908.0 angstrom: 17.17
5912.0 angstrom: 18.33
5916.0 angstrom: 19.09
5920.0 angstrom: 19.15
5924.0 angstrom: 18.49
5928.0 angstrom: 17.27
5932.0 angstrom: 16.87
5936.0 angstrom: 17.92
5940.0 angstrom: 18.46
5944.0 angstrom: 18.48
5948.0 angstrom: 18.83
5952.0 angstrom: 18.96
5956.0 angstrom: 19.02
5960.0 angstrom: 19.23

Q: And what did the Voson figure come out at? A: 1.00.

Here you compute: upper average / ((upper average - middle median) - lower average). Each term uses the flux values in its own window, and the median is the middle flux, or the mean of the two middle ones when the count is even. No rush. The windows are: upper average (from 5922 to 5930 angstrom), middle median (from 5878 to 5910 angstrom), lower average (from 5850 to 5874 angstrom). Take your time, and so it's -1.02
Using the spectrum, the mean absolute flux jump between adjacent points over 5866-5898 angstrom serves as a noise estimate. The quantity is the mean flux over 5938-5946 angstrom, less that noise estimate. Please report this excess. 17.9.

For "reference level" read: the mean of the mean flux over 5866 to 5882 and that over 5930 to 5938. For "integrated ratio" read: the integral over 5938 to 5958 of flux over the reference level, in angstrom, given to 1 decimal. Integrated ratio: 20.7 angstrom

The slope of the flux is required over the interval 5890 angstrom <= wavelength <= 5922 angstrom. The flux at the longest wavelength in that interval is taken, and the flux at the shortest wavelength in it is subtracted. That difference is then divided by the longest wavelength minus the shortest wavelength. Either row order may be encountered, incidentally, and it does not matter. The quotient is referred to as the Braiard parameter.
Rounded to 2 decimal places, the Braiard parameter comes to 0.13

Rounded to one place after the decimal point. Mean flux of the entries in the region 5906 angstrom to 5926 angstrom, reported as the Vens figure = 18.4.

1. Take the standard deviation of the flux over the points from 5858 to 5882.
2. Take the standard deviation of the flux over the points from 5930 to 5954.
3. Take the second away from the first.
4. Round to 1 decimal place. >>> -0.5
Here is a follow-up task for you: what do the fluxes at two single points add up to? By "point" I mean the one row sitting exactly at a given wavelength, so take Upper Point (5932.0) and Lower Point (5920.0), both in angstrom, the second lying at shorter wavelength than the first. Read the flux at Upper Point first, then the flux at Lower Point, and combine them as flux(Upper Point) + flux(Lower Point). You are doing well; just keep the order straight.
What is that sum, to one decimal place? 36.0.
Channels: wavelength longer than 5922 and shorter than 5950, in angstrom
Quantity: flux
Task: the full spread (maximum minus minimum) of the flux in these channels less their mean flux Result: -16.1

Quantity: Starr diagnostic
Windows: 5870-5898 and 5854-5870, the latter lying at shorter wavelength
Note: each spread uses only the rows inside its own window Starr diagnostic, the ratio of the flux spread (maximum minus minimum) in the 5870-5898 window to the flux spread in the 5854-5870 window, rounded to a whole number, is 14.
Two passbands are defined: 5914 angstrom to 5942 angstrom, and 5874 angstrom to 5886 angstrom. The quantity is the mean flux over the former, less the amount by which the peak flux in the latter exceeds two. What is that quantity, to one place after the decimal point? 1.3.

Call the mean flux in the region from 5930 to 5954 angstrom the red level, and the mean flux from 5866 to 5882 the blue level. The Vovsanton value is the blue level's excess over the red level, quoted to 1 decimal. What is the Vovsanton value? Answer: 0.6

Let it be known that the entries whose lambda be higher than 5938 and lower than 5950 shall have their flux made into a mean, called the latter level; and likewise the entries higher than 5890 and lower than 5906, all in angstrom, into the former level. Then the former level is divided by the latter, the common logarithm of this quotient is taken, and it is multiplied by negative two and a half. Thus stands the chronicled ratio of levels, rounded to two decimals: 0.16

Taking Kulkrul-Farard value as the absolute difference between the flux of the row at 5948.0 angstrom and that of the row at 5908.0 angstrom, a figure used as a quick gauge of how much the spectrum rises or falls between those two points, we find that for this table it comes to 1.66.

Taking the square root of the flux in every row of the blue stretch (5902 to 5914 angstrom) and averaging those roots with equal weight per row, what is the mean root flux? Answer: 4.2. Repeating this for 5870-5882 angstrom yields 4.3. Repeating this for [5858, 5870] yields 4.3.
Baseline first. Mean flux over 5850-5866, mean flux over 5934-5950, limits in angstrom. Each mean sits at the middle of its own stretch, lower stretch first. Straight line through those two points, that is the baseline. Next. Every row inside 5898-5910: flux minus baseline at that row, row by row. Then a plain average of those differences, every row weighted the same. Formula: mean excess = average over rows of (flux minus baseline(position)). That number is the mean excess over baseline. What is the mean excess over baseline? -1.8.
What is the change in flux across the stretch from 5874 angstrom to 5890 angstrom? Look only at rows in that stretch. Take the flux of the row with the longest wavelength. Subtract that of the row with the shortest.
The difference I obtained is -2.8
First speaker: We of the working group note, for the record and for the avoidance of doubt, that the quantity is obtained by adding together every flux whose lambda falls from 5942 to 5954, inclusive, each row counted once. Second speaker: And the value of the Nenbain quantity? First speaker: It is 56.3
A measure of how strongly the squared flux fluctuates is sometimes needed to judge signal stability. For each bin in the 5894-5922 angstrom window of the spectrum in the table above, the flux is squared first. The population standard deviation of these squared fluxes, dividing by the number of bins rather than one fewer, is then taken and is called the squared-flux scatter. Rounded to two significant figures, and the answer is 43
